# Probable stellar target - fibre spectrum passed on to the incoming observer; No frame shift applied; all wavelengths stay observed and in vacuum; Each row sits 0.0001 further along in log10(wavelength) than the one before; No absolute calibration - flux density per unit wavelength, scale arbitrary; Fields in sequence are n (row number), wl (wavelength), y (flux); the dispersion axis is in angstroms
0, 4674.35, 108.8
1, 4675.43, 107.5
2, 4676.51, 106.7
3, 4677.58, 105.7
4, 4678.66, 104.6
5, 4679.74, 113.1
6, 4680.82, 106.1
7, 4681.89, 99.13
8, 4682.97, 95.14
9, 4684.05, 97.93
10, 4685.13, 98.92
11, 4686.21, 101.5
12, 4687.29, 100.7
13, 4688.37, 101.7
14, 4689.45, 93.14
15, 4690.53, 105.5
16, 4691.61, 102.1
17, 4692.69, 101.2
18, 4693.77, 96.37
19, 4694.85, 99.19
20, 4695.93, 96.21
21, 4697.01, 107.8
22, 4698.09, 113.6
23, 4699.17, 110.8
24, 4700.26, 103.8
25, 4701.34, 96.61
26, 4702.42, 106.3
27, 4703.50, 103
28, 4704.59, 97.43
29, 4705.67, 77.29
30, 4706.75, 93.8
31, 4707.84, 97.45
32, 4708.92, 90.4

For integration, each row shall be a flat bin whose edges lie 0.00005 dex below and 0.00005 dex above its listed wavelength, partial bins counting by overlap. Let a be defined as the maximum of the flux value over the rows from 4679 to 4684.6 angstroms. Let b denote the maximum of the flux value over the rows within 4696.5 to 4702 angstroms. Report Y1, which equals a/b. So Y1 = 1.00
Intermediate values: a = 113.1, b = 113.6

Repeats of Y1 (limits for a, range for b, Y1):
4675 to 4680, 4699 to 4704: 1.02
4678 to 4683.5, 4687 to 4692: 1.07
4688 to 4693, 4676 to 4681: 0.93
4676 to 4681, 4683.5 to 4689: 1.11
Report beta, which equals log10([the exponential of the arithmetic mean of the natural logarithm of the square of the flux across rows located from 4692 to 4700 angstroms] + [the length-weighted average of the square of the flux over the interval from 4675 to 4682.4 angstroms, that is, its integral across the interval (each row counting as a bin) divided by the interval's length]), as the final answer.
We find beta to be 4.34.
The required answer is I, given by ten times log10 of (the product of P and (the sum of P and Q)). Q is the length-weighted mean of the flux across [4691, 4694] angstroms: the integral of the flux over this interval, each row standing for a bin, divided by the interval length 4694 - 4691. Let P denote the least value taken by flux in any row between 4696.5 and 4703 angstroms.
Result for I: 42.8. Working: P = 96.61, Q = 100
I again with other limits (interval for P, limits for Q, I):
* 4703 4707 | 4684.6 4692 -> 41.4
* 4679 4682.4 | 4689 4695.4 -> 42.9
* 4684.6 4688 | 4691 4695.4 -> 42.9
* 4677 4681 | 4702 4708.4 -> 43.2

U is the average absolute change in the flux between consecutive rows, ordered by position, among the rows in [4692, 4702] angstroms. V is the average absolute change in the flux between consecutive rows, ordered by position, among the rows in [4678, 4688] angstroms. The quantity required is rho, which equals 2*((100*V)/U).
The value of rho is 149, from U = 5.6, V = 4.2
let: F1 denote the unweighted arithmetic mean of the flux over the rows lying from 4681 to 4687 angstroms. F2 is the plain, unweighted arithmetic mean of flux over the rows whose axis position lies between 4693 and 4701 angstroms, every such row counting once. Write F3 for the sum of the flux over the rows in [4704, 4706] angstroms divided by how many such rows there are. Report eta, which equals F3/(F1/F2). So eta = 92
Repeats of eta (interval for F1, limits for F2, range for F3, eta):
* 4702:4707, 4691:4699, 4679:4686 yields 109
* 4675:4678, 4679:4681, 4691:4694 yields 103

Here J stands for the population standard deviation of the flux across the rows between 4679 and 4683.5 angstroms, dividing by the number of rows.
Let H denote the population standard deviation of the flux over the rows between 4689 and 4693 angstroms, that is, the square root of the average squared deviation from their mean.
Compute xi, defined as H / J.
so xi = 0.66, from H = 4.5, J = 7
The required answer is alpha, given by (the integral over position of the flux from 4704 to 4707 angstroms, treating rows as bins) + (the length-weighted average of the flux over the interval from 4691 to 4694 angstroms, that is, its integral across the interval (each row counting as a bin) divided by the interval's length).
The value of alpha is 368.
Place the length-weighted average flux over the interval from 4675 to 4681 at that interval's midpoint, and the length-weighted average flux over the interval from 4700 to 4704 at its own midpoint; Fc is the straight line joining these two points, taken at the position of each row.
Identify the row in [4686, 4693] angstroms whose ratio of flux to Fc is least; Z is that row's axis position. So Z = 4689.45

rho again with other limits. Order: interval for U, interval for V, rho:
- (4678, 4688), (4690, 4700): 209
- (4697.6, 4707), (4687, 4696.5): 102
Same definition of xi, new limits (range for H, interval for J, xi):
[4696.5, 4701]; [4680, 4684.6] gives 0.90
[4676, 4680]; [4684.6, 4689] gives 3.01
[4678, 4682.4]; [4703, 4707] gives 0.52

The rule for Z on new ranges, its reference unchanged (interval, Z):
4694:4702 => 4695.93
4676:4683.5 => 4682.97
